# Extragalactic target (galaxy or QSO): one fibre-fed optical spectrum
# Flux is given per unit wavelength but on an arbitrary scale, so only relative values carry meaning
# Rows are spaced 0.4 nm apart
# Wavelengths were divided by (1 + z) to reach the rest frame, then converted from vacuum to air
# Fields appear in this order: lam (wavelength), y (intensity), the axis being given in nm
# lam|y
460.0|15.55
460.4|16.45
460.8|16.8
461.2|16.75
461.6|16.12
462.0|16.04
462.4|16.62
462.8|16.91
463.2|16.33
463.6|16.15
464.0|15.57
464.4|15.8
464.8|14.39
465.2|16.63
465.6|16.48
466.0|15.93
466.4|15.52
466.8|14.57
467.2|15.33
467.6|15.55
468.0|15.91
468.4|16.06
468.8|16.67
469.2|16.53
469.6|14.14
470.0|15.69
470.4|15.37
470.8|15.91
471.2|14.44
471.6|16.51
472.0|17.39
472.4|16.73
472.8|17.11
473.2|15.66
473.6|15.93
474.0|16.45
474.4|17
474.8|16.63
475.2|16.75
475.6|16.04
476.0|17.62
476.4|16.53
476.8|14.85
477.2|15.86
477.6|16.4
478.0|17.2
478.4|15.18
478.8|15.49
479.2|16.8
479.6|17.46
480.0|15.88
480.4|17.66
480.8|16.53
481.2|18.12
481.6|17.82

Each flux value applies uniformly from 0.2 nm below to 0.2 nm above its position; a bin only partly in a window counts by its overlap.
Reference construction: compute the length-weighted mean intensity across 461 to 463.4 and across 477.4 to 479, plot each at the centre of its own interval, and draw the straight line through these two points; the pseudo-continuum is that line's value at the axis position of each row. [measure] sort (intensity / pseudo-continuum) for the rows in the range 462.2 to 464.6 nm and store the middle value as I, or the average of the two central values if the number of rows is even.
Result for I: 0.99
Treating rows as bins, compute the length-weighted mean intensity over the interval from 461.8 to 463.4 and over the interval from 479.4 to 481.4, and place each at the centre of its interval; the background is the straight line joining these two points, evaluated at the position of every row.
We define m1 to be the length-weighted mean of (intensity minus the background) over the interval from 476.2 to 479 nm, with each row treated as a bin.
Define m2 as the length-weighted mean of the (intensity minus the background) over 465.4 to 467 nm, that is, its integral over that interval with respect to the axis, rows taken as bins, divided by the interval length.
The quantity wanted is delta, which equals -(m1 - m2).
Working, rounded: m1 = -1.1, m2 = -1.0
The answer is 0.11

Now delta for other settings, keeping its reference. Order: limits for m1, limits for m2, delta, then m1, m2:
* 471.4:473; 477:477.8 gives -1.00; 0.1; -0.9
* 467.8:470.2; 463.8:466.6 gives 0.07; -0.9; -0.8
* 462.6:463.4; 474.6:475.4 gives -0.37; 0.1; -0.2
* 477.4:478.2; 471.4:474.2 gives -0.08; -0.2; -0.3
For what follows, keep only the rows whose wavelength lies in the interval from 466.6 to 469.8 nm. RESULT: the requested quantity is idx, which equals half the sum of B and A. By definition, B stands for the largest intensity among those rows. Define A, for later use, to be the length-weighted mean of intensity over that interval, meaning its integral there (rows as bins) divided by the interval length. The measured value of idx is 16.1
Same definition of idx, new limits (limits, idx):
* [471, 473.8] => 16.8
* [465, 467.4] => 16.2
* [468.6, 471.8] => 16.2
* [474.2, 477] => 17.1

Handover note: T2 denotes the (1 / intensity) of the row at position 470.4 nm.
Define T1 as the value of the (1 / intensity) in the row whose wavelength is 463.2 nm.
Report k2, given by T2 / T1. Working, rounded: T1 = 0.0612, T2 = 0.0651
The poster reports 1.06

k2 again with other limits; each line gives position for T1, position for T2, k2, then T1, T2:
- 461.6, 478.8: 1.04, 0.0620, 0.0646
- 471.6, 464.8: 1.15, 0.0606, 0.0695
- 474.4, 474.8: 1.02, 0.0588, 0.0601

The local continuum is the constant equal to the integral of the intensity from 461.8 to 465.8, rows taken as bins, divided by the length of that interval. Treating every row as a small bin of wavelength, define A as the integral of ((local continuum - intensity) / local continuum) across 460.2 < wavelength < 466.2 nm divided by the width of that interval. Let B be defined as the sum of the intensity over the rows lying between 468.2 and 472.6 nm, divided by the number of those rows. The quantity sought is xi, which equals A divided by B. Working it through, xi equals -0.0004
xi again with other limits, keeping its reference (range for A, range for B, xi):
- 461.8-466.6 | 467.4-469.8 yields 0.0002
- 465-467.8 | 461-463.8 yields 0.0014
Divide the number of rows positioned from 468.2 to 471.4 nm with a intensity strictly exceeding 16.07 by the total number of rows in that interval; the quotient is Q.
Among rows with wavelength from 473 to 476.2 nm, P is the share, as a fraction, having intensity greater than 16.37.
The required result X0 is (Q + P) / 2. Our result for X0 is 0.44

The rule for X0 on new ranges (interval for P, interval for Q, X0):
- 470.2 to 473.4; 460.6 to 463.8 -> 0.69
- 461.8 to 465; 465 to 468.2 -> 0.25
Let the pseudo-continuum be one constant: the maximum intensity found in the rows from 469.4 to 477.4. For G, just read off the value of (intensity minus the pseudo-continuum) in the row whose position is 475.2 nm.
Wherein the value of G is -0.87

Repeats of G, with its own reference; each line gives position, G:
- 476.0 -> 0.00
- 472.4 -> -0.89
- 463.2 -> -1.29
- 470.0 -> -1.93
